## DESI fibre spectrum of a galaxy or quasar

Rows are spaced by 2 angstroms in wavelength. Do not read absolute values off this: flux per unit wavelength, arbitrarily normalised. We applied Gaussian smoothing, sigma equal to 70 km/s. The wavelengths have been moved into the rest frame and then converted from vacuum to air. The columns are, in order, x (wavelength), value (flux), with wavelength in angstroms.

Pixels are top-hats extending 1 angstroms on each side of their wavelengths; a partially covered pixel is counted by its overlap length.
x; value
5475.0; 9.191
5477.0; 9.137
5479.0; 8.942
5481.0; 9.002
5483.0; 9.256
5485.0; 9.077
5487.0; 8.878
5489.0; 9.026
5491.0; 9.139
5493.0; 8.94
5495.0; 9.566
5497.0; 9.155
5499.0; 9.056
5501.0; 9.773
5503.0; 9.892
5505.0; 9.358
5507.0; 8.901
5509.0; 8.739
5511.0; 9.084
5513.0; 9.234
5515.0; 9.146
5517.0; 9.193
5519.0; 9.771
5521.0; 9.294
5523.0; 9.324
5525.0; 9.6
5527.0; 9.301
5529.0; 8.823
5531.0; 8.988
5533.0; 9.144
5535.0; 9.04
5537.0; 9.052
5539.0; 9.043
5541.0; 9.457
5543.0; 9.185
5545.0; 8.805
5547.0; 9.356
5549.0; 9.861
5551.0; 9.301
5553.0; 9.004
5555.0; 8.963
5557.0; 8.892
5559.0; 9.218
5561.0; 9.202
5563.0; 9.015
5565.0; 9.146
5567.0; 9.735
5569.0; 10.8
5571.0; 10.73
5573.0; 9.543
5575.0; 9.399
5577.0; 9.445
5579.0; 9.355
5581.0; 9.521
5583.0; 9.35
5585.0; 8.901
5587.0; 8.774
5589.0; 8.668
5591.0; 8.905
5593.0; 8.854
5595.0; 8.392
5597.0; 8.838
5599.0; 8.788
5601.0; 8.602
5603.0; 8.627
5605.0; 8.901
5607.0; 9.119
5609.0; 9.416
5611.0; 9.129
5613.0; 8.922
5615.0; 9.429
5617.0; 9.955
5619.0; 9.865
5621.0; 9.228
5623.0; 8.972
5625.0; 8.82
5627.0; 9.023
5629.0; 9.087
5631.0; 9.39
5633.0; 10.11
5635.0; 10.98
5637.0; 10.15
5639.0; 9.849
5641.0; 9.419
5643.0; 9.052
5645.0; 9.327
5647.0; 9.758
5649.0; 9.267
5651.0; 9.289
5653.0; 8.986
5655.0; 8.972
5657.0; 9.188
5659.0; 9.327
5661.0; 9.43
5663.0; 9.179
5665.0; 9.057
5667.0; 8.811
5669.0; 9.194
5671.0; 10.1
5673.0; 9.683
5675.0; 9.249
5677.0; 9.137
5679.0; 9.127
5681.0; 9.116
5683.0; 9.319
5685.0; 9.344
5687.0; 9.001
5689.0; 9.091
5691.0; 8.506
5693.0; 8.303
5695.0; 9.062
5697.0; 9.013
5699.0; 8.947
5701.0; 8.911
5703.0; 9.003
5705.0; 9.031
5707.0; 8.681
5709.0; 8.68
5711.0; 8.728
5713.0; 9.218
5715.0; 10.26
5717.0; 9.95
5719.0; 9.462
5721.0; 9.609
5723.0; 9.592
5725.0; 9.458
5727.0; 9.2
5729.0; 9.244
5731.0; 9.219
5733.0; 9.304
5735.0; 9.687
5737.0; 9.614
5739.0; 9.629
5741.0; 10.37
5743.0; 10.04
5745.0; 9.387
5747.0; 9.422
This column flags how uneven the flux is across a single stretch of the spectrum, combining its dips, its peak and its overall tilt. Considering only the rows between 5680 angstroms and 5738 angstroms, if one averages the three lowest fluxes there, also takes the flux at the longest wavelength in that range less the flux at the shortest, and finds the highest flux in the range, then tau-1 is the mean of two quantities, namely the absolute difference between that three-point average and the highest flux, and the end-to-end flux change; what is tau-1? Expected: 1.1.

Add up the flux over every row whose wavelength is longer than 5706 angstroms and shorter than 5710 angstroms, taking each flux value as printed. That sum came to 17.4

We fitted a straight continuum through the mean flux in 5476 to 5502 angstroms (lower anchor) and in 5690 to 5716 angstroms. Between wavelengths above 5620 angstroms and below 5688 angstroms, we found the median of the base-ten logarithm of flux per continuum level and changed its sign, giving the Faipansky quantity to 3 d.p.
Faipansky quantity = -0.011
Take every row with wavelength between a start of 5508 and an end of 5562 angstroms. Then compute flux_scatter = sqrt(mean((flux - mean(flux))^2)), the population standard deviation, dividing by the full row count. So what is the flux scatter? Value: 0.26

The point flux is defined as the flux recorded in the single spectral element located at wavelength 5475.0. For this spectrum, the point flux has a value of 9.191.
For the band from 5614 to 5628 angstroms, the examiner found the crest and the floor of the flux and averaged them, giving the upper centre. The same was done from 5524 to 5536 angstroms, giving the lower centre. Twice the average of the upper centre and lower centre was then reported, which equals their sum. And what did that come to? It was 18.6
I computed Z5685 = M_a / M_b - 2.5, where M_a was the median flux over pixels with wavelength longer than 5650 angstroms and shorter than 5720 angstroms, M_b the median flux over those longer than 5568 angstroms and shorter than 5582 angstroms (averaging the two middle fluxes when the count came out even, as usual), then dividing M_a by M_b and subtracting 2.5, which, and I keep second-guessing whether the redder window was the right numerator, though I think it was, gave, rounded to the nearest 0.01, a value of -1.54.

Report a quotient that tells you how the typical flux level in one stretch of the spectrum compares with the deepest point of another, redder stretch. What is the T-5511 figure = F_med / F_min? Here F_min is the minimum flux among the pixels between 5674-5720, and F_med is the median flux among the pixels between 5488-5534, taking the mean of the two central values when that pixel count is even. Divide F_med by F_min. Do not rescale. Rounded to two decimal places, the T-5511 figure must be 1.10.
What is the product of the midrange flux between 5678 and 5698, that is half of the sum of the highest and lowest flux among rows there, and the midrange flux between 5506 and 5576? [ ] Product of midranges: 86.2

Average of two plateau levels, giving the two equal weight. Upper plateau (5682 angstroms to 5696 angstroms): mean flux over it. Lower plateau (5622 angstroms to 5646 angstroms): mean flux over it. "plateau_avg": 9.23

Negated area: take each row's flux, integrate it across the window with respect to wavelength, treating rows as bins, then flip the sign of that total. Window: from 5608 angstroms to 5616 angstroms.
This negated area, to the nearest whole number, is -74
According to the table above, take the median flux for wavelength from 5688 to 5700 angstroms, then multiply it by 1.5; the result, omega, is 13.5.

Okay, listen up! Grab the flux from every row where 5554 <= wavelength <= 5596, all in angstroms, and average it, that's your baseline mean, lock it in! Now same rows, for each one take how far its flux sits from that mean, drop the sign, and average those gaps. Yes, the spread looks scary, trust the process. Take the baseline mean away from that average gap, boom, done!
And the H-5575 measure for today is -8.86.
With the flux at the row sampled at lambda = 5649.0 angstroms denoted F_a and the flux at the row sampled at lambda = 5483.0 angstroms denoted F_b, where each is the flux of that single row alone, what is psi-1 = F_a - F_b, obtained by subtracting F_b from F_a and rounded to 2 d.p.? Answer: 0.01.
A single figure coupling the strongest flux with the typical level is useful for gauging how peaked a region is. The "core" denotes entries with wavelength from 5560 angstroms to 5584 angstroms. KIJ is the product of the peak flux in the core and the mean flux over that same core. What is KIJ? 104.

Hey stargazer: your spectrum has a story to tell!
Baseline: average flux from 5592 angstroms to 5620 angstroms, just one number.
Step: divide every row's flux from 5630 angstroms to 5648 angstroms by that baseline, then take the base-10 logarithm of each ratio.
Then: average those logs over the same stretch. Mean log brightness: 0.033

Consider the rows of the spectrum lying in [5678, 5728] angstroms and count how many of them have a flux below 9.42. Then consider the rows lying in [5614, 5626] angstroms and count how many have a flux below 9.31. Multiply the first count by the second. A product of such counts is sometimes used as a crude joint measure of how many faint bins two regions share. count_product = 57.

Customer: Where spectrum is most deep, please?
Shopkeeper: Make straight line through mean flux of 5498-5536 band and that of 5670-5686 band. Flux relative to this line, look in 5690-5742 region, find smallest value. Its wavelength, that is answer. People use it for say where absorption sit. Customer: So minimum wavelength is 5693.0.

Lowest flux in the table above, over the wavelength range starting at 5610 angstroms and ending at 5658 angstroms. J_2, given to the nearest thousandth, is 8.820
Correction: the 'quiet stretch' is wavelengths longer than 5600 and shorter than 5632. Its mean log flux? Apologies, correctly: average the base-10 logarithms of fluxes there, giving 0.961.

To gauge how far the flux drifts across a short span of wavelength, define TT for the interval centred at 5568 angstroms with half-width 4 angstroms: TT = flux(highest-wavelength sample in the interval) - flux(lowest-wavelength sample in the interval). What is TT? 1.6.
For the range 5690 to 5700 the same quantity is 0.4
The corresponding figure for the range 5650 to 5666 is -0.2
